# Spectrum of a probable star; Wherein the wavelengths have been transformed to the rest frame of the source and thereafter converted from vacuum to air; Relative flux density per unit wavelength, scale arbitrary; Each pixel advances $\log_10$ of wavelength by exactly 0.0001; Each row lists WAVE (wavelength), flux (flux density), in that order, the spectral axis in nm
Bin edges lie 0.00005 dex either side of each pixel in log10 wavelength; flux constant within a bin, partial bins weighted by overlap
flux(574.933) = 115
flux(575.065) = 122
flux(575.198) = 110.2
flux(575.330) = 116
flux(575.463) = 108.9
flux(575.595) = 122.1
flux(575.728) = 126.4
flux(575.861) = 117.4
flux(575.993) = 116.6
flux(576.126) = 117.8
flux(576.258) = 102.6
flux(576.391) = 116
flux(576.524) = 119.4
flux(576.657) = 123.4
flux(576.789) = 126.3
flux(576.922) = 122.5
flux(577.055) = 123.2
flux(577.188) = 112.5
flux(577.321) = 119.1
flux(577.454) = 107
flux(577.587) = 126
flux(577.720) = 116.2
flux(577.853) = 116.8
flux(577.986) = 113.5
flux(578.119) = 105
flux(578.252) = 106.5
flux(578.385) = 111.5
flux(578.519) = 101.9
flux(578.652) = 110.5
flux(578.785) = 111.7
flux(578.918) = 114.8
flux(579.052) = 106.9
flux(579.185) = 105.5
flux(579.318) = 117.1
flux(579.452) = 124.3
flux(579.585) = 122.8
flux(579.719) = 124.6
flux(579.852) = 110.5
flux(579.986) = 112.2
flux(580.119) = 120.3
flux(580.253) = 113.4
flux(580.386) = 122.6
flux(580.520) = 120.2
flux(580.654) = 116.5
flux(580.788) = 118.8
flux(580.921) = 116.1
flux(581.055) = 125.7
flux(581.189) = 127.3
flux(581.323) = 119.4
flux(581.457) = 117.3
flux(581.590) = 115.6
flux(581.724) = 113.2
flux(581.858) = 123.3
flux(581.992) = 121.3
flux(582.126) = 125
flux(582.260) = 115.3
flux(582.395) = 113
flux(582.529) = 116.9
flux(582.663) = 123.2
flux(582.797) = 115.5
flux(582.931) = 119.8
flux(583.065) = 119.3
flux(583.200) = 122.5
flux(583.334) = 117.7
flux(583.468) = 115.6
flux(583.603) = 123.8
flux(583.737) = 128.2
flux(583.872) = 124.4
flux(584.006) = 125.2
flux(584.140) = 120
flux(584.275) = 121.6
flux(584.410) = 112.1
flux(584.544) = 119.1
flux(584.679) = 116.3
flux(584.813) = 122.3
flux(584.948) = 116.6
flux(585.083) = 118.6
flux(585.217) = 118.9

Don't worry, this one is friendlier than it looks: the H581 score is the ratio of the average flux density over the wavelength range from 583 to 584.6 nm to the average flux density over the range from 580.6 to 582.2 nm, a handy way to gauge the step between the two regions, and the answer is 1.01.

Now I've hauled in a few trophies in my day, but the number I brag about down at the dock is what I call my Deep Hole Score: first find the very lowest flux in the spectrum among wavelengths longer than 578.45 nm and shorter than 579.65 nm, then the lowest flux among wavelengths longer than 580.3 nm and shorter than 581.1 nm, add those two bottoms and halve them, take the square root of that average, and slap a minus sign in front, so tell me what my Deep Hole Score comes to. -10.4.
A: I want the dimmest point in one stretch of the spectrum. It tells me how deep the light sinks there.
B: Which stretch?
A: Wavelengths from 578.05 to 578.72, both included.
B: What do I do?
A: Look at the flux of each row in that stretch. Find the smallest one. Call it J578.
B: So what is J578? 101.9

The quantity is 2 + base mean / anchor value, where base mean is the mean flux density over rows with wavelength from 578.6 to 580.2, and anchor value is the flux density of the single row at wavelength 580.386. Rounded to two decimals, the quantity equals 2.94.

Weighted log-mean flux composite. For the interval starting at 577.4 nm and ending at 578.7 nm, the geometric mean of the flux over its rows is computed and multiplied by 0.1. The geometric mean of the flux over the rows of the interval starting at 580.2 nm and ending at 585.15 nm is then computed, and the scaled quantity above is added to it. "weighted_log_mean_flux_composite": 131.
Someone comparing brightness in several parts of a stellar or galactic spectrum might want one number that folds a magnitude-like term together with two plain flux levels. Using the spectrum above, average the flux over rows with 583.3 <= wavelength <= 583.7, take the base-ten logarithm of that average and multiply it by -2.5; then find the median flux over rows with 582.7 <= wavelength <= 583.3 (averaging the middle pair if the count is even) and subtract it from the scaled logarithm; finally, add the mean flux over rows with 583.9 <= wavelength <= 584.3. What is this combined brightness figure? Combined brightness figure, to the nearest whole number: -2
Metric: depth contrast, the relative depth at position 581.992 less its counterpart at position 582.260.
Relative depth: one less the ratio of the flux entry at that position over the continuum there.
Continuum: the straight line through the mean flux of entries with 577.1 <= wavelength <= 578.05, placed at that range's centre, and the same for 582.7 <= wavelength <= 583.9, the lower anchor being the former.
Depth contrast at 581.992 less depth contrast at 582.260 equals -0.05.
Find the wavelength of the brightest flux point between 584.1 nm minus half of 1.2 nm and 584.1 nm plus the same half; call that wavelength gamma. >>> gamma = 583.737 nm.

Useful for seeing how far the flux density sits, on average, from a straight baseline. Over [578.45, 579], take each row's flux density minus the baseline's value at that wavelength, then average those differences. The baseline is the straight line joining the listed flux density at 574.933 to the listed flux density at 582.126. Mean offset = -11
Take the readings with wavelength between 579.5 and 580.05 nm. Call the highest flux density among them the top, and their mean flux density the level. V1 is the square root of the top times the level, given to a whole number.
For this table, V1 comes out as 121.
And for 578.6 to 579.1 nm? 113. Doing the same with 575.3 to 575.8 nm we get 122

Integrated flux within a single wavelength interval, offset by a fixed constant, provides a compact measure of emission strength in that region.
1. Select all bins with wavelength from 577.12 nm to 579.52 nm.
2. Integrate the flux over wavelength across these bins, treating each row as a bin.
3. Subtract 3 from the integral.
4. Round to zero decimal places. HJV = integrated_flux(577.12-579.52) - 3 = 267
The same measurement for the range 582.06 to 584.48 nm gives 287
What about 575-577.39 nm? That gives 279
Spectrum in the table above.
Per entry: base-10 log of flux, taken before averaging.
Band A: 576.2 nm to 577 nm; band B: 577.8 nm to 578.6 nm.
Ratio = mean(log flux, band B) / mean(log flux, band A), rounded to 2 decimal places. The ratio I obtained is 0.98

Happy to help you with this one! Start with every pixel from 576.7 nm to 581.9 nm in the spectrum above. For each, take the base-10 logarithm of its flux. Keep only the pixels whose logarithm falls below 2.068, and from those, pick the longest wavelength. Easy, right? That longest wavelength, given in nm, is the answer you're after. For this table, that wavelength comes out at 581.724 nm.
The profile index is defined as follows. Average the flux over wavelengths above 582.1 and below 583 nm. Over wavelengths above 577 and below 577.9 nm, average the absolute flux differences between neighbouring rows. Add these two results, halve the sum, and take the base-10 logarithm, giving 1.81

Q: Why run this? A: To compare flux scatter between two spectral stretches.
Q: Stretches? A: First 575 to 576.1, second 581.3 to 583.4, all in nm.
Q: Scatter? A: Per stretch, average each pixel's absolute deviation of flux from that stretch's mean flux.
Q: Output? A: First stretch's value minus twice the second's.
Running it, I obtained -1.6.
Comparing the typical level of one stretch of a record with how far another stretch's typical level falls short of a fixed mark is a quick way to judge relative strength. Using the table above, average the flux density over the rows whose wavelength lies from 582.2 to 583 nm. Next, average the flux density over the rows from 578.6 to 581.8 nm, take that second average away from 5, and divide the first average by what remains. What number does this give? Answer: -1.047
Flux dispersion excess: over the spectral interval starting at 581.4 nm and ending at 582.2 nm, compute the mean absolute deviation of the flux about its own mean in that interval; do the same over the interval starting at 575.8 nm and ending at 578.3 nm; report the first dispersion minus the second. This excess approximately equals -1.4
